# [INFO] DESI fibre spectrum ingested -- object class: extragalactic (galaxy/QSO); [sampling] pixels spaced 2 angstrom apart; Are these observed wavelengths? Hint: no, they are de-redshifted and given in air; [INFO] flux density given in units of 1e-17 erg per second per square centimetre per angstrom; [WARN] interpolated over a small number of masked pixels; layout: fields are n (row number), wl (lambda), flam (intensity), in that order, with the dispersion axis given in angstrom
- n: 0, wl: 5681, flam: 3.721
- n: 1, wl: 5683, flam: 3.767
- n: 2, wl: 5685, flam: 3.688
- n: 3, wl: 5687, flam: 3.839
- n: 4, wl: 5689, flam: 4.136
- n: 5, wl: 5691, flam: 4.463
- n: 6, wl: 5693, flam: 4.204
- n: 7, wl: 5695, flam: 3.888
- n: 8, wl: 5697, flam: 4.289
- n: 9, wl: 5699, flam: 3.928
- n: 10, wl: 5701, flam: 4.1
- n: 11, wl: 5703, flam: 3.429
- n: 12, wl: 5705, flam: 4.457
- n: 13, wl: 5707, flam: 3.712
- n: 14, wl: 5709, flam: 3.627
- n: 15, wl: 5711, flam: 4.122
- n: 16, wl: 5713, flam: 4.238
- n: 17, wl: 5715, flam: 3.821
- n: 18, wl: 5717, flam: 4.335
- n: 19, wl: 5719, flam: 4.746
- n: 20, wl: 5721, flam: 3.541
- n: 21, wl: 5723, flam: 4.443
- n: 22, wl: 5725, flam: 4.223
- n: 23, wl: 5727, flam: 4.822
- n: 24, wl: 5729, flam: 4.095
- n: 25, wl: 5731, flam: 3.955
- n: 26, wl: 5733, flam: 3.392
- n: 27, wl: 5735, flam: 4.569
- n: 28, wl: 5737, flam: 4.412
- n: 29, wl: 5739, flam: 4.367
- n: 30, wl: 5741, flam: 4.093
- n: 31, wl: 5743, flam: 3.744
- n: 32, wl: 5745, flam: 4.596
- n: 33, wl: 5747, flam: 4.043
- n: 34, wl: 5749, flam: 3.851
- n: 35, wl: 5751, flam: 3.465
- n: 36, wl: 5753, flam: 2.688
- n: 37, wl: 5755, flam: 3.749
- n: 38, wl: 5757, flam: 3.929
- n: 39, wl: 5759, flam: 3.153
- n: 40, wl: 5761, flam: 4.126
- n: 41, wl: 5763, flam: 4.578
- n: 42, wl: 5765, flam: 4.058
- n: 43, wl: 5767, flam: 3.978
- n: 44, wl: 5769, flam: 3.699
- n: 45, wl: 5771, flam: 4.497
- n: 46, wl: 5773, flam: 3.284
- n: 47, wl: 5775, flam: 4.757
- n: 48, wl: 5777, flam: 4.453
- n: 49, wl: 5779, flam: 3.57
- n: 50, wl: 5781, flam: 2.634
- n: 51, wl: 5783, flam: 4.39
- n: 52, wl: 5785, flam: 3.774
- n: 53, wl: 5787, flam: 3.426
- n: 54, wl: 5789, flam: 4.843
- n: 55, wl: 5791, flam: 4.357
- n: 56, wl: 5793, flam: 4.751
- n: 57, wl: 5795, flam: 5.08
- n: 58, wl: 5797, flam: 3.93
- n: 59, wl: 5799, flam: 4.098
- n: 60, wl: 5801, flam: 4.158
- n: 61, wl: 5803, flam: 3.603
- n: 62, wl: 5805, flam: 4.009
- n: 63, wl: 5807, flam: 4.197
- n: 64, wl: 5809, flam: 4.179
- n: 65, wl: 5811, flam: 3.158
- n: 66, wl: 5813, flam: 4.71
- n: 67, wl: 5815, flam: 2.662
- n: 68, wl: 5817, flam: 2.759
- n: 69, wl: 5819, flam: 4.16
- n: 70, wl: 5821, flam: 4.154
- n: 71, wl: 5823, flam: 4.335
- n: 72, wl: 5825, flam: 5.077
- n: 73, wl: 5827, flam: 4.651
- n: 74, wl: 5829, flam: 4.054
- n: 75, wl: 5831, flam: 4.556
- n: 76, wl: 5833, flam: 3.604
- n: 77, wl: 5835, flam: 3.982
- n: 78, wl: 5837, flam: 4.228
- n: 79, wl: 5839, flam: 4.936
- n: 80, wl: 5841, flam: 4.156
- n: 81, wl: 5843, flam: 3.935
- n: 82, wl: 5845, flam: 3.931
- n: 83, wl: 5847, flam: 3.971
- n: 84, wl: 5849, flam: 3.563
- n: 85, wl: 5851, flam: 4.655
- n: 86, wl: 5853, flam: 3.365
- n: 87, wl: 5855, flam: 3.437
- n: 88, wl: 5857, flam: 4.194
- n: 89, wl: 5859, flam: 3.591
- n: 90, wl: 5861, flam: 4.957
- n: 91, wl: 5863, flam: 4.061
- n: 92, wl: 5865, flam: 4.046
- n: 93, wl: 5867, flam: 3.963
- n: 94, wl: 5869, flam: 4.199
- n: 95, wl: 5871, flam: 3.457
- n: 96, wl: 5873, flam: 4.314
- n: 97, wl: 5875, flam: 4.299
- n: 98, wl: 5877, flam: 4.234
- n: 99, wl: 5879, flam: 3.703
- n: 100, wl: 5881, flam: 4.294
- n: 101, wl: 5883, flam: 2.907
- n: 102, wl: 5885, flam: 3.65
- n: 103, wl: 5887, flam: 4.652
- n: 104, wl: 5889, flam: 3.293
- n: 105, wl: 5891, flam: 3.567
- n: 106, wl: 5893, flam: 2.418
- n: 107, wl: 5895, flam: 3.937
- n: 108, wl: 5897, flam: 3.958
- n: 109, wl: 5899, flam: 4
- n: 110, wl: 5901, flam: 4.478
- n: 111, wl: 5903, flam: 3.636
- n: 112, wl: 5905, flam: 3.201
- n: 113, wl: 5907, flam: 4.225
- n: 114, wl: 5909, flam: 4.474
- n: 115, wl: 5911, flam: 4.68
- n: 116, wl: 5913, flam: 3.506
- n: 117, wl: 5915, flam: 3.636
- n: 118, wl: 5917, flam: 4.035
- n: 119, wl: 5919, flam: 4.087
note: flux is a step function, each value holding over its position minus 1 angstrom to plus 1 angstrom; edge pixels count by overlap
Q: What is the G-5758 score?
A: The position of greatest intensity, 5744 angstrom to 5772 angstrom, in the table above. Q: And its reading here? 5745 angstrom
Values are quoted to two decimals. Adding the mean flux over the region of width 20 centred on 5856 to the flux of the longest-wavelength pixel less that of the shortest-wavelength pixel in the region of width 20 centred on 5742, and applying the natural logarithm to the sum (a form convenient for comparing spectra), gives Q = 1.40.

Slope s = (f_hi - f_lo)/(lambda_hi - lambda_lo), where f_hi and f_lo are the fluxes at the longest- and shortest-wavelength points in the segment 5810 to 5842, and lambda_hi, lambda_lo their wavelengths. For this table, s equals 0.033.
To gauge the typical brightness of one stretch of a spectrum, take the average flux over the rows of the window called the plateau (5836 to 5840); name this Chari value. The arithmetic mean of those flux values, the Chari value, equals 4.6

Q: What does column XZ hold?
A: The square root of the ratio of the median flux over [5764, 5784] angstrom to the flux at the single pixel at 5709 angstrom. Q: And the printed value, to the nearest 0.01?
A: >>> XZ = 1.05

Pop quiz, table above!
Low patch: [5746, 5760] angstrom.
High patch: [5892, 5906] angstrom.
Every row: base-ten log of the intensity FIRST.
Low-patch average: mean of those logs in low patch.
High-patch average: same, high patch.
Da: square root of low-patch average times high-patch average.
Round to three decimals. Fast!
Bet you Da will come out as 0.552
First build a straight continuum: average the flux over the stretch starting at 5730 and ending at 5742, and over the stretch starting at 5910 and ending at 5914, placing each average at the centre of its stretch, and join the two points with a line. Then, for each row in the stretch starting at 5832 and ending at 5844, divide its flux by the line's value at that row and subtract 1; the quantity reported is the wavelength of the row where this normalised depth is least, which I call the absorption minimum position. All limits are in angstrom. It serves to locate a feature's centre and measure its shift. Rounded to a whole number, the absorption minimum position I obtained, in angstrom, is 5833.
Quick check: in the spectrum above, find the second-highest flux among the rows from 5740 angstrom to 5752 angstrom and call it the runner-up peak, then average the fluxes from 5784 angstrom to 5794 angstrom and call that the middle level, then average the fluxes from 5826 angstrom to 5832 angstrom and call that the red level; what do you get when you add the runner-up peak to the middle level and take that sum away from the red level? -3.90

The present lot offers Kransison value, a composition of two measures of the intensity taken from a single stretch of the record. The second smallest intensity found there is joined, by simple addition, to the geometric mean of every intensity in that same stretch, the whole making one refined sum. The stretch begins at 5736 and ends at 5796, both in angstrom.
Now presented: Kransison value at 6.65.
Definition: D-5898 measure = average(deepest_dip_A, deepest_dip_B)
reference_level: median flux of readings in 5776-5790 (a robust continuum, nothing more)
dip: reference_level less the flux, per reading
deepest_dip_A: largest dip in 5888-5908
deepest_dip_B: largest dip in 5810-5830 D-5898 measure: 1.2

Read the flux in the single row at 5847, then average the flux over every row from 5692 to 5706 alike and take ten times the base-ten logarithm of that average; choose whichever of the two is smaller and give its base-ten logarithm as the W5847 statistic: 0.599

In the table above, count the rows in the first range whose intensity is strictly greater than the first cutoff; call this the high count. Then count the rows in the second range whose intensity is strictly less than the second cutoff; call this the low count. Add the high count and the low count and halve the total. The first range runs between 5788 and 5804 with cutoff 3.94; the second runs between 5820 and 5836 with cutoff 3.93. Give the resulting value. 3.5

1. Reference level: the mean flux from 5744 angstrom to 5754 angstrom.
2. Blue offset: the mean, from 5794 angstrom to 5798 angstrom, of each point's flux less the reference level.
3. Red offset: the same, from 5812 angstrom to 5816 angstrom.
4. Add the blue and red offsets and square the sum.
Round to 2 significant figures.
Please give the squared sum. 0.54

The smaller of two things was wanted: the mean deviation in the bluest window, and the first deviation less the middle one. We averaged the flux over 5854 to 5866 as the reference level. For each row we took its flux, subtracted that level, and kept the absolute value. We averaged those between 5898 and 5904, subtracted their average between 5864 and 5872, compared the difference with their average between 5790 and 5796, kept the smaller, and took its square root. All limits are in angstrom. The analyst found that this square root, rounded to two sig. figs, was 0.30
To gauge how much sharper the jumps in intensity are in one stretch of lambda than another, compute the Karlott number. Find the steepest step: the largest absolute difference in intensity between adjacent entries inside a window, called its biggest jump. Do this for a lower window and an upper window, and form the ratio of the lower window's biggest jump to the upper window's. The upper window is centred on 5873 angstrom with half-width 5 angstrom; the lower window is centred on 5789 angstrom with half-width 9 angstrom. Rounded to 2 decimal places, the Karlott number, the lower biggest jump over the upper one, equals 2.05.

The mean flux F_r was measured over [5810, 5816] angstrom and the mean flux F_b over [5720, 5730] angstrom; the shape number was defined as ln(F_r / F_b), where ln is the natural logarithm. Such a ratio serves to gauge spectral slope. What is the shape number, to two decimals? -0.19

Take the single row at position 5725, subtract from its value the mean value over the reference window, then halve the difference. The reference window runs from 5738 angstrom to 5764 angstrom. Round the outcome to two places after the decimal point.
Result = 0.17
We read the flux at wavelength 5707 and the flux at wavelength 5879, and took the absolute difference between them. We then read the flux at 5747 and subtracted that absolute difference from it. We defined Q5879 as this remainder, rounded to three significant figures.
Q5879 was 4.03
